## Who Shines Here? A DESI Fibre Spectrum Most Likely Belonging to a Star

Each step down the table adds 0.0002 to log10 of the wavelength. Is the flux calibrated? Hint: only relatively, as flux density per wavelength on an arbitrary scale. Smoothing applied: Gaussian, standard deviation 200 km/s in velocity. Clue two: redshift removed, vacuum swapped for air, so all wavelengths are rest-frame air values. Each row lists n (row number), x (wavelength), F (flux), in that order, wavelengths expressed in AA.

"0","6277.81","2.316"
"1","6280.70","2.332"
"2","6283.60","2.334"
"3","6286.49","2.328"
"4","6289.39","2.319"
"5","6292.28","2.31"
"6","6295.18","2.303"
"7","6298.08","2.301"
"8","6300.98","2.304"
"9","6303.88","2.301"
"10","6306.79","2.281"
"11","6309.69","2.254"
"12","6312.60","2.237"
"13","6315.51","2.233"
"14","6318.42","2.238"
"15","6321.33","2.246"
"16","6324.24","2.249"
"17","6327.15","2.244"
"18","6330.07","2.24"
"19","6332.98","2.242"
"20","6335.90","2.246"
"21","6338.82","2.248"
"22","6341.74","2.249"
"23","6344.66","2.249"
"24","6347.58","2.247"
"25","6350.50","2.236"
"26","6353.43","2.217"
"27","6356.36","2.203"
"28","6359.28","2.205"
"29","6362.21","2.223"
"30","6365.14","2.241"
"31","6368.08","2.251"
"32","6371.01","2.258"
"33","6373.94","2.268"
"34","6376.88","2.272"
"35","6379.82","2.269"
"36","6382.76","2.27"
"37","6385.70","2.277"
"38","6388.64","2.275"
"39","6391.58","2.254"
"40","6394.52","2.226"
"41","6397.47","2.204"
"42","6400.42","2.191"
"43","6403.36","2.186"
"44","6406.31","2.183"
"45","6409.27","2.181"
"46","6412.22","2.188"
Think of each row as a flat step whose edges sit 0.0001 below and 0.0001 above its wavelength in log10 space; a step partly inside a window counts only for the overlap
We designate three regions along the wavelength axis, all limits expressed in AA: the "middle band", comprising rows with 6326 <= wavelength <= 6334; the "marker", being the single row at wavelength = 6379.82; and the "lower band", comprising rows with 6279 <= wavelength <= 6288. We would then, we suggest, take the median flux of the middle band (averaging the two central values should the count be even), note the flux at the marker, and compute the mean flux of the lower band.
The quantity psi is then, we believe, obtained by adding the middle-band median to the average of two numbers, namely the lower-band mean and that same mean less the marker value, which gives 3.44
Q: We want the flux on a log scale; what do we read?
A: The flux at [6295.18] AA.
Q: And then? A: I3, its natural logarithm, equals 0.834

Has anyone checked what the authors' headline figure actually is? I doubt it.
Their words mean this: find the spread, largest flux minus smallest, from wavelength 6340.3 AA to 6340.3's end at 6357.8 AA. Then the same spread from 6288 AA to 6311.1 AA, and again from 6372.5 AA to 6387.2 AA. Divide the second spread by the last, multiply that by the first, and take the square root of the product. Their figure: 0.58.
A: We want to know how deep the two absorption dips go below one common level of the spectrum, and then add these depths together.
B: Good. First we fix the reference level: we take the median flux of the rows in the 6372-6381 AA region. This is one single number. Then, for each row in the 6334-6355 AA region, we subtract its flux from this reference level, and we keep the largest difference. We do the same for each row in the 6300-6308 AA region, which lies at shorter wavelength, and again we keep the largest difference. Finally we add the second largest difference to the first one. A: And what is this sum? 0.04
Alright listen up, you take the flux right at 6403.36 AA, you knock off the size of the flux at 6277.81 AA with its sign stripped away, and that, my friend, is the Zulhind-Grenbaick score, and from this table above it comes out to -0.13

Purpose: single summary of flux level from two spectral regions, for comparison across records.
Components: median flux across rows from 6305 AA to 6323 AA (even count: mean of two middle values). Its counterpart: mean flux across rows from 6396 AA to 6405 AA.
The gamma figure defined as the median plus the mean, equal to 4.44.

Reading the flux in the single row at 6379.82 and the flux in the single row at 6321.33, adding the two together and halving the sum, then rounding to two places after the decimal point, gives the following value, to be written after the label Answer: 2.26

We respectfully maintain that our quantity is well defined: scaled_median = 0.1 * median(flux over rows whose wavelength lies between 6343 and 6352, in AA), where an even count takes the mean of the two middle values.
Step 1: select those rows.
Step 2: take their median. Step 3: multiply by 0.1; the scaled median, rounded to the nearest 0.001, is 0.225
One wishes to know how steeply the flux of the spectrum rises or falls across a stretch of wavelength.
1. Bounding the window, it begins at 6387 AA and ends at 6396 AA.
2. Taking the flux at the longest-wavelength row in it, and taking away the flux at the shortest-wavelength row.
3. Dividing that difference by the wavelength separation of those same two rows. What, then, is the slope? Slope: -0.008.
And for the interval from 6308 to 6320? -0.002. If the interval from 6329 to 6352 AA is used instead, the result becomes 0.000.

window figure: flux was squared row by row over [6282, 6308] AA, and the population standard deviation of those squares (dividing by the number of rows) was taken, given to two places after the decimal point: 0.07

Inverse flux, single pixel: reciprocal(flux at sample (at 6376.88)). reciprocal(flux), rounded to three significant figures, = 0.440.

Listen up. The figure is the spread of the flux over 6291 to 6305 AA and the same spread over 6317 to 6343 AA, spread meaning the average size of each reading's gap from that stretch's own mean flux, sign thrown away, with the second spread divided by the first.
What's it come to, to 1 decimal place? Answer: 1.3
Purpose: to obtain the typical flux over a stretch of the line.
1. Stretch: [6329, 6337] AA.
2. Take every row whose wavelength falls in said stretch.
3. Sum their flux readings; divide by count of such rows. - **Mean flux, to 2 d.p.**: 2.24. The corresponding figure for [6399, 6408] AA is 2.19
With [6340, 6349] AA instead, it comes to 2.25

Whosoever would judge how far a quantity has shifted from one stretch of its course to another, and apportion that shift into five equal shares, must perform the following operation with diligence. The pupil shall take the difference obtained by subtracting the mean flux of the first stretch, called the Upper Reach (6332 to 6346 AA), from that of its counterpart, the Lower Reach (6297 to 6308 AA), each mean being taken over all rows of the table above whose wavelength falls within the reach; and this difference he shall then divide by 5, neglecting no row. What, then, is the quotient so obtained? 0.010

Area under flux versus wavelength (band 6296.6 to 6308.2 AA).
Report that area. 27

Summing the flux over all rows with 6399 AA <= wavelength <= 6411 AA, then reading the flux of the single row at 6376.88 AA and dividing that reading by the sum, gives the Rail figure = 0.260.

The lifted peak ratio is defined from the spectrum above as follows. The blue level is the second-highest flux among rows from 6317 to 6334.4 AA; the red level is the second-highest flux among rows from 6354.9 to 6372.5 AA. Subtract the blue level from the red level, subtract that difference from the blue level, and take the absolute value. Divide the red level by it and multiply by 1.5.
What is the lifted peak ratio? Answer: 1.51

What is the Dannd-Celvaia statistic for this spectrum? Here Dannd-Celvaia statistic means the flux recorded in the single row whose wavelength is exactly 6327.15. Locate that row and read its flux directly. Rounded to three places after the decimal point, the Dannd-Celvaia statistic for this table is 2.244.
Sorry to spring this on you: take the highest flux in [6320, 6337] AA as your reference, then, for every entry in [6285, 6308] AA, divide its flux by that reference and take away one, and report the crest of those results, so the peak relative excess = 0.035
